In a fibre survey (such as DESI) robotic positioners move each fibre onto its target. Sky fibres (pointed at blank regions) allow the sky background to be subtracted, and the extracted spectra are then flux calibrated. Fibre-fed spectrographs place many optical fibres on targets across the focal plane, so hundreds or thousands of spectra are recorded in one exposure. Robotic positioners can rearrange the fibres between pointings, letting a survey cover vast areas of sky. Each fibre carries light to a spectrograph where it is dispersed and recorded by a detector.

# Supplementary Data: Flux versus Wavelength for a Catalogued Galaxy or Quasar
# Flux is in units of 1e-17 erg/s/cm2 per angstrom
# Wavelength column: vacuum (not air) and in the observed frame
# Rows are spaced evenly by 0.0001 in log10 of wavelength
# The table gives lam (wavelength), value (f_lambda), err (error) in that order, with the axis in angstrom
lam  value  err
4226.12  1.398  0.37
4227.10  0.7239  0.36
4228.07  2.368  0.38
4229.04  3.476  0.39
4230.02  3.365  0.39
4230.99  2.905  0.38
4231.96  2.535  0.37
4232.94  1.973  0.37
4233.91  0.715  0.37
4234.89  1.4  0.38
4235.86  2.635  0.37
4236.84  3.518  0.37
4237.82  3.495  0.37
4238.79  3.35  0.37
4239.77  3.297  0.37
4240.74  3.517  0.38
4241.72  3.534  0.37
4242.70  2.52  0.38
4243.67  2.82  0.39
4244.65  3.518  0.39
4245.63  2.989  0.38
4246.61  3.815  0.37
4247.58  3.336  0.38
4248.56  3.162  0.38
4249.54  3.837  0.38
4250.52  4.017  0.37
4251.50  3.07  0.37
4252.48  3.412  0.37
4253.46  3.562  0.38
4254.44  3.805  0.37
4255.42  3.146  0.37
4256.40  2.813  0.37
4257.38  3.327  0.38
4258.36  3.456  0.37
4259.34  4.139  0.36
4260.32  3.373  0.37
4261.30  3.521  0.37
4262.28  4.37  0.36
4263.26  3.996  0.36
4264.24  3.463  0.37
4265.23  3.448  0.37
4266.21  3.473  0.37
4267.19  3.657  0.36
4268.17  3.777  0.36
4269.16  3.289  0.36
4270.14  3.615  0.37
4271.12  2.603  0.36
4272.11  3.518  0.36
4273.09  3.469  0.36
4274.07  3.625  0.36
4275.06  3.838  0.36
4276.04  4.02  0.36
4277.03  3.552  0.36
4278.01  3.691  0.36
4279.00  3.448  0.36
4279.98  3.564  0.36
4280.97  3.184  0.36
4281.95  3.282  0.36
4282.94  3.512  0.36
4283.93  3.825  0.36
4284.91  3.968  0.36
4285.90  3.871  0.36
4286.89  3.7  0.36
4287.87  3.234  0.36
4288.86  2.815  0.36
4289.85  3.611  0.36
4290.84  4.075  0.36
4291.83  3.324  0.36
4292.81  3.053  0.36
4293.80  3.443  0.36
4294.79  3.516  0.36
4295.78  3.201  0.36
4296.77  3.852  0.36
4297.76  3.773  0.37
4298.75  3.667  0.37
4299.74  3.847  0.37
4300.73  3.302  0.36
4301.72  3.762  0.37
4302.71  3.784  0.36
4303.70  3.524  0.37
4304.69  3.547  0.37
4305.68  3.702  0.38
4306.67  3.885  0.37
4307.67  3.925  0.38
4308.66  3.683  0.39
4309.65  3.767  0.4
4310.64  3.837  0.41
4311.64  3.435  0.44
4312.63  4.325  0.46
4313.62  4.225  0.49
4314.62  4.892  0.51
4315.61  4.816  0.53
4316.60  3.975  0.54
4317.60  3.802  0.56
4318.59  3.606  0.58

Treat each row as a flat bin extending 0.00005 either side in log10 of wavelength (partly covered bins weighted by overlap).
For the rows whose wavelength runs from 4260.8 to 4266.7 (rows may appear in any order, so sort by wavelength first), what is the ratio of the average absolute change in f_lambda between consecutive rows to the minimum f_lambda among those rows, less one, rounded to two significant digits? -0.90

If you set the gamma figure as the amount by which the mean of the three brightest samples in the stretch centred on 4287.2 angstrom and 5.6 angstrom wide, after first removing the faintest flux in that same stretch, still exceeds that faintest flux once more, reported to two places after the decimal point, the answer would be -1.78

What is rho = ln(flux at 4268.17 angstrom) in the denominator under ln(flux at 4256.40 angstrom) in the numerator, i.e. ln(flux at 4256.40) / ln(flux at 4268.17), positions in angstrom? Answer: 0.78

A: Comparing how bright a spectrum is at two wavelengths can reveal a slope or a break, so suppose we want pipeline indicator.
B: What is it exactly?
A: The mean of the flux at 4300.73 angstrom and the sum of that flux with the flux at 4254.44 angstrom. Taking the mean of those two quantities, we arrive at 5.2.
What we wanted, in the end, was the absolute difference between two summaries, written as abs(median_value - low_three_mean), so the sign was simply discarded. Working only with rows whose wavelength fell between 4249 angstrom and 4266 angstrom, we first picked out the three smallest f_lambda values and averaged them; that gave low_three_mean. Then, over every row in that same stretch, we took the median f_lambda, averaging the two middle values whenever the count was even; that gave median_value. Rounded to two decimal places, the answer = 0.45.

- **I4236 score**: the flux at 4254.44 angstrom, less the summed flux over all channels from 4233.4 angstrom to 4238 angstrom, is -8.0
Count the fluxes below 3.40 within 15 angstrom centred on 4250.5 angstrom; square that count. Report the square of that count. 64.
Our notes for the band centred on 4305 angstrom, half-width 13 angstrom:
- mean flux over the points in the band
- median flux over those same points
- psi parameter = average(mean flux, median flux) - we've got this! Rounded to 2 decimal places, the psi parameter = 3.78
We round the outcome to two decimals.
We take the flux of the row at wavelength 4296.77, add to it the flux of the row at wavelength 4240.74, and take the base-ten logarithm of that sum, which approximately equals 0.87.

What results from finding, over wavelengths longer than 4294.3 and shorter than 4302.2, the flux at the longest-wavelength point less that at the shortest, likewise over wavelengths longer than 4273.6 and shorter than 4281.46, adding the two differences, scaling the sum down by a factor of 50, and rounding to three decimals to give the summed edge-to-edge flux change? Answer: -0.004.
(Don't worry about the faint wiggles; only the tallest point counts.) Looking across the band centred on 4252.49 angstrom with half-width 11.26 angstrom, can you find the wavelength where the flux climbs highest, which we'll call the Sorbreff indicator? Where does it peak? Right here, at 4262.28 angstrom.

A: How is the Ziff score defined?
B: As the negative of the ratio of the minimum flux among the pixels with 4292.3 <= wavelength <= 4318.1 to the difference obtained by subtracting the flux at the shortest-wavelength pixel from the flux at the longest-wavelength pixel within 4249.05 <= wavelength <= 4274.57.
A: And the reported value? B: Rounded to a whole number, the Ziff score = 14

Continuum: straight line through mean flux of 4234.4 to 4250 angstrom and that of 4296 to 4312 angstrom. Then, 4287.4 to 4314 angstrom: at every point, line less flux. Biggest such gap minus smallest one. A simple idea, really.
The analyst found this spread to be 1.3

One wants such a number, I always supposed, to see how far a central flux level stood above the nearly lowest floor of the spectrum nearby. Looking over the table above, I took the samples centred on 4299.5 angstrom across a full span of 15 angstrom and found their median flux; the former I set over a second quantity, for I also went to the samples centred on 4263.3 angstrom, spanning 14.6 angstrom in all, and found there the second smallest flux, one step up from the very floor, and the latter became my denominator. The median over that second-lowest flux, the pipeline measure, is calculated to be 1.1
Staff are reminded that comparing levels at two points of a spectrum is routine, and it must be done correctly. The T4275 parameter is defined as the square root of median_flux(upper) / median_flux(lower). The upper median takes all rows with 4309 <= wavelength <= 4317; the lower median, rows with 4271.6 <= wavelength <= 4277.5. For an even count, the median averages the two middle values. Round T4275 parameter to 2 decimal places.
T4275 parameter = 1.07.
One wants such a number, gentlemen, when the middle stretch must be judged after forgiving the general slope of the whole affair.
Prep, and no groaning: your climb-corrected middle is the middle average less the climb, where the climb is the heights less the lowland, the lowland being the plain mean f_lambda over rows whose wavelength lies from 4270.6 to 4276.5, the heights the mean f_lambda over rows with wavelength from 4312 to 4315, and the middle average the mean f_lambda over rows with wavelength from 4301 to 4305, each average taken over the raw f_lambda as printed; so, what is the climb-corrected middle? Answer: 2.7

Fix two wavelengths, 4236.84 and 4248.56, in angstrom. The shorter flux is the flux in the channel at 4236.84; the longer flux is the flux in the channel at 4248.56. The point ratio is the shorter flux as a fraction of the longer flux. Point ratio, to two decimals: 1.11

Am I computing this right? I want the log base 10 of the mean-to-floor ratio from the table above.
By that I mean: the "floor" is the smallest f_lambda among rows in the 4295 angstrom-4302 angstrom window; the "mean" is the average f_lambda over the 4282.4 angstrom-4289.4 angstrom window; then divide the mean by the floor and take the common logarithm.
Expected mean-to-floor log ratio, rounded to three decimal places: 0.046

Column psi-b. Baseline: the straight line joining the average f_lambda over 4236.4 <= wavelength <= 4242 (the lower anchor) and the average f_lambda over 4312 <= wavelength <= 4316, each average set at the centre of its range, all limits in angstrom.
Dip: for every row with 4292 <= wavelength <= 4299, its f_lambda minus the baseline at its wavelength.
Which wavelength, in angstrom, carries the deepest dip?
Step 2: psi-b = 4292.81 angstrom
